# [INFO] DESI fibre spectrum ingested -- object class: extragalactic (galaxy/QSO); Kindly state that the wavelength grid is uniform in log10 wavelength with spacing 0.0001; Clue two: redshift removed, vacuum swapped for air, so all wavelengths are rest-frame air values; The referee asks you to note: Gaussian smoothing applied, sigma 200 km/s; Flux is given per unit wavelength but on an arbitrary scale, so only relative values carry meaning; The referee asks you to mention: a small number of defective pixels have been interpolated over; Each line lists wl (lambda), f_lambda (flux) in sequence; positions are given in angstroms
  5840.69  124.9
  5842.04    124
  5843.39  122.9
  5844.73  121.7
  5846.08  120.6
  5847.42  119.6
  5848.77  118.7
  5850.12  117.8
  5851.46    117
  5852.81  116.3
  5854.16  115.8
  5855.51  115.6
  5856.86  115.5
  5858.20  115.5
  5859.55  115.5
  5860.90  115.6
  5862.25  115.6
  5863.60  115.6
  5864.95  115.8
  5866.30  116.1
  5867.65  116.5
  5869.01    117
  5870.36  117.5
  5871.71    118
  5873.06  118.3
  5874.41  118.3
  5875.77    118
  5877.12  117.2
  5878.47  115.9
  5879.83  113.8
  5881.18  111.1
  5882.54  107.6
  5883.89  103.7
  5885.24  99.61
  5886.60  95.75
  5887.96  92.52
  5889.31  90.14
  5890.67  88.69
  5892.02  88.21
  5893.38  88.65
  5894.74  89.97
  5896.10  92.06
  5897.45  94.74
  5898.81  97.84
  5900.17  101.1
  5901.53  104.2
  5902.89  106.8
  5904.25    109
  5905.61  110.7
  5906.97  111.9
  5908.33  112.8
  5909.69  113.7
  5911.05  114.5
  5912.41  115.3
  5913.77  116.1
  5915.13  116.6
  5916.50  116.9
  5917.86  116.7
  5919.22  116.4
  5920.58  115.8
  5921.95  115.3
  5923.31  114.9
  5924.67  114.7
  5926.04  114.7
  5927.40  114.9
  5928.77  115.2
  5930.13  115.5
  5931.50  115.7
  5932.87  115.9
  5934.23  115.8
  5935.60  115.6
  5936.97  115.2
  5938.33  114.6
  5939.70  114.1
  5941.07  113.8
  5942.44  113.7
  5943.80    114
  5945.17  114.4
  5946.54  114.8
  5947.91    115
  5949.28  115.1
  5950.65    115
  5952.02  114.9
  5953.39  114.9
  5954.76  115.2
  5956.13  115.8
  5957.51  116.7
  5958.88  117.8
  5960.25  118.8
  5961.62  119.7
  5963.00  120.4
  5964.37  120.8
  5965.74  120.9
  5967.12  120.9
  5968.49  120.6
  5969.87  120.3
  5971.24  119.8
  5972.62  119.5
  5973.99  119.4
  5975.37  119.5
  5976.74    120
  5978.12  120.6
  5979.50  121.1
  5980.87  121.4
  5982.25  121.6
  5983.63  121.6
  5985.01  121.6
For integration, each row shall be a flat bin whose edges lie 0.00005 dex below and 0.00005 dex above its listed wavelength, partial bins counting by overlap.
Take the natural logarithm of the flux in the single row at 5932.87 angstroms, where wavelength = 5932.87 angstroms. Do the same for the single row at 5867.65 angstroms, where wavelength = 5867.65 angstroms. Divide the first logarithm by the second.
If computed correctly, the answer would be 1.00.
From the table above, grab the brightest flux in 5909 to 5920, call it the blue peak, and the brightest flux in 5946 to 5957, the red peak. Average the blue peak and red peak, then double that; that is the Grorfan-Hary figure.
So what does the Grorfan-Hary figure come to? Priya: 233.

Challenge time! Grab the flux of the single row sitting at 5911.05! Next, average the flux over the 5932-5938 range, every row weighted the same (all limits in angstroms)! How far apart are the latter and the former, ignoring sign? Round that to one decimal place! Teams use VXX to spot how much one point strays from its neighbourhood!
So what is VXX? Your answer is 1.1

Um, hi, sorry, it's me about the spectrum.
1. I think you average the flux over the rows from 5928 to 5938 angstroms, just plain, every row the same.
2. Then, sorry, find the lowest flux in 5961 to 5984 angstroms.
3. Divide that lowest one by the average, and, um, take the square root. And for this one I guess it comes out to 1.02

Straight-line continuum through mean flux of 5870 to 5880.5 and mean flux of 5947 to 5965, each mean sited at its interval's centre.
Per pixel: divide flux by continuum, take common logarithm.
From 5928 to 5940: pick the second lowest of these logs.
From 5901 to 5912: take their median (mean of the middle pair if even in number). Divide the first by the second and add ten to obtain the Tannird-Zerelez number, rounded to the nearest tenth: 10.4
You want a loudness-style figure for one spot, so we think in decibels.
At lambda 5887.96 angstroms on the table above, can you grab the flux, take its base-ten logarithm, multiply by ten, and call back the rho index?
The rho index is 19.7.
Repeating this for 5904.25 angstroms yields 20.4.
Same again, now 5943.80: 20.6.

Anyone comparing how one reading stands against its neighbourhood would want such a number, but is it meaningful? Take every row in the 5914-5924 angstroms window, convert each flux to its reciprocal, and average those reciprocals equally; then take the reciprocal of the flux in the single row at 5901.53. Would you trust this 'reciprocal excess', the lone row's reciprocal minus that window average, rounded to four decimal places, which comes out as 0.0010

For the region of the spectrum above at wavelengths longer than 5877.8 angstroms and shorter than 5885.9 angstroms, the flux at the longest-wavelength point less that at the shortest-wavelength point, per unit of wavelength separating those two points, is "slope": -2.4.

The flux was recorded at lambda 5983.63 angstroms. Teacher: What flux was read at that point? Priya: 121.6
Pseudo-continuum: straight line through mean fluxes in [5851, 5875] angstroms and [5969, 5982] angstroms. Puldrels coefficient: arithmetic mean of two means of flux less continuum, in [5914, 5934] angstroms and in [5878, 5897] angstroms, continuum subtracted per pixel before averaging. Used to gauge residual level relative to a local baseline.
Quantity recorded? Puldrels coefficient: -11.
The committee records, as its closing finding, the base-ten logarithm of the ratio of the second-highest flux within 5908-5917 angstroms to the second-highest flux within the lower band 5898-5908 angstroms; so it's 0.023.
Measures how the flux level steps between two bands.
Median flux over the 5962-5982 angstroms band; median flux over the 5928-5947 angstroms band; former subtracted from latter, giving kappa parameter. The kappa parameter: -5.5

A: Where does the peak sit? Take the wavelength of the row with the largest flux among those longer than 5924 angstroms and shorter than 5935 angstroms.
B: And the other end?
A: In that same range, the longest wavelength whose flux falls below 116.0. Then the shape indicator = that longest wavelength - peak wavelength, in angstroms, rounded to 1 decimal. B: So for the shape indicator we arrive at 1.4 angstroms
